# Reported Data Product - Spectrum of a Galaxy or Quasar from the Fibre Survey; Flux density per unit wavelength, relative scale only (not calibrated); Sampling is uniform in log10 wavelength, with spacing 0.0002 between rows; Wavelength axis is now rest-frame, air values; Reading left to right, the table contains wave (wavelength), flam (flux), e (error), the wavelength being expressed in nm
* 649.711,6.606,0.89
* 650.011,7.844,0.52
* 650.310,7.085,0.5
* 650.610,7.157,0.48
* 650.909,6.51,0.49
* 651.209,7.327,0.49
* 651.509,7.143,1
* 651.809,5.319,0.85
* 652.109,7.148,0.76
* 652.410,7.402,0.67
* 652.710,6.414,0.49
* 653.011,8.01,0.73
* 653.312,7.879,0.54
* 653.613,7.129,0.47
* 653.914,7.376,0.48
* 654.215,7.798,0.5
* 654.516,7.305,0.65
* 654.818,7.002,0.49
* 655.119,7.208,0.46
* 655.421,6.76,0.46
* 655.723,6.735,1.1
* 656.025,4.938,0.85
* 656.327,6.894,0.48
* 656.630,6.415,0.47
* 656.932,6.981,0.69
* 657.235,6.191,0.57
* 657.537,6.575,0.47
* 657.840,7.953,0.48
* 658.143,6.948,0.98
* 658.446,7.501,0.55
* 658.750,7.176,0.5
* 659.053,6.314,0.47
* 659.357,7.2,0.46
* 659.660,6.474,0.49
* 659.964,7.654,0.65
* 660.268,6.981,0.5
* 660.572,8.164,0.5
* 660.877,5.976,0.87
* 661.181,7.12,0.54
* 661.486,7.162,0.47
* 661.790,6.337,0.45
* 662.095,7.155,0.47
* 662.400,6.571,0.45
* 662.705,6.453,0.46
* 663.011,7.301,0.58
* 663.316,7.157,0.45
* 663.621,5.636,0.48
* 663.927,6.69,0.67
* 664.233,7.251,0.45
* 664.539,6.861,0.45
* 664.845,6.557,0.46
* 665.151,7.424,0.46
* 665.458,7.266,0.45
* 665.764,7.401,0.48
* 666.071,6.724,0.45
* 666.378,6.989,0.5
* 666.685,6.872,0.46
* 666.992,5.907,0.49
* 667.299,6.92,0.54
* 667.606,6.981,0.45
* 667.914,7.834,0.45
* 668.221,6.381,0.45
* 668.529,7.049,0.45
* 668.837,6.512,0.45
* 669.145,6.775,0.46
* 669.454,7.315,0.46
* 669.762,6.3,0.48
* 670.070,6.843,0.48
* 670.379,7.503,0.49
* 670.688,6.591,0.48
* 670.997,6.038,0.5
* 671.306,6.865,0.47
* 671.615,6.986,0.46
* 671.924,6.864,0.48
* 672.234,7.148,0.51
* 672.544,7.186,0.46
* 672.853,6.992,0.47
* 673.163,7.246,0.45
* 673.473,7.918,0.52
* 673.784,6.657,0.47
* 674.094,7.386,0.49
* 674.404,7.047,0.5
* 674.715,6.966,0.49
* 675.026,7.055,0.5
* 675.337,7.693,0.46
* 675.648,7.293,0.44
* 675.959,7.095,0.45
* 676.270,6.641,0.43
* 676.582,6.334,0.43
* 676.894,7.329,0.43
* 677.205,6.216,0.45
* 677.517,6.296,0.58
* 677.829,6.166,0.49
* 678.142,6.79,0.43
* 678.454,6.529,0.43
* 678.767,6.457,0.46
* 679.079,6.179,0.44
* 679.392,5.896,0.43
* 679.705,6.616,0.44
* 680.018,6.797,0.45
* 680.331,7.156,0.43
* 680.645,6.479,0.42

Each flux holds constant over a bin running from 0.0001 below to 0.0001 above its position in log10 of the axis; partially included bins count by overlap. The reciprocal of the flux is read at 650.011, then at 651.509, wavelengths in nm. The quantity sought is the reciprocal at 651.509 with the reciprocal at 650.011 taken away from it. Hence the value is 0.013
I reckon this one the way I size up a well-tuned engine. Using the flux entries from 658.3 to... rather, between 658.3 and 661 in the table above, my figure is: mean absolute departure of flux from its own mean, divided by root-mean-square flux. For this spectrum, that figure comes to 0.077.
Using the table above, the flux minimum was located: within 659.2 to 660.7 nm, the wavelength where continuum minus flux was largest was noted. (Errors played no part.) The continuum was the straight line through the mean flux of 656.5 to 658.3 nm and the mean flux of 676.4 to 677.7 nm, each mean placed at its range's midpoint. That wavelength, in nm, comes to 659.660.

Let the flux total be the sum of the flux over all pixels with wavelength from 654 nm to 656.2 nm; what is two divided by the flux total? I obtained 0.042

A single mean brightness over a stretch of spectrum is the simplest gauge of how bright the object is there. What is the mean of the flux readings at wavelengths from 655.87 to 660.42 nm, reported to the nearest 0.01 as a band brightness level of 6.81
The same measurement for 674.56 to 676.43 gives 7.12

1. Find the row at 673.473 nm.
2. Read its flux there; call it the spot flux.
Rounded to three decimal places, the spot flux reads 7.918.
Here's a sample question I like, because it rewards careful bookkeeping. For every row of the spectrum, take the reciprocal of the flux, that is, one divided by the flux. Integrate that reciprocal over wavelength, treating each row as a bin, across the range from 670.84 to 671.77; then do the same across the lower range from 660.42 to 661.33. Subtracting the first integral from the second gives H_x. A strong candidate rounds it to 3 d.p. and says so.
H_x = -0.010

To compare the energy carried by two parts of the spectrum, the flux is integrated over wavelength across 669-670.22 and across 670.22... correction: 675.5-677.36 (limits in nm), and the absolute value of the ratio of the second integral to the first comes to 1.5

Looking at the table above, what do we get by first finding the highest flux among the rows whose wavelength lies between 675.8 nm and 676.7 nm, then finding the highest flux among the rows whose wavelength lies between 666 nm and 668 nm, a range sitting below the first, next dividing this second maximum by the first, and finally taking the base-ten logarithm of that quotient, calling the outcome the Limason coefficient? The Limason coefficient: 0.04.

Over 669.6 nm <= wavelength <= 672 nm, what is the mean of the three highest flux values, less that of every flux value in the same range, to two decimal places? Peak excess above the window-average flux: 0.37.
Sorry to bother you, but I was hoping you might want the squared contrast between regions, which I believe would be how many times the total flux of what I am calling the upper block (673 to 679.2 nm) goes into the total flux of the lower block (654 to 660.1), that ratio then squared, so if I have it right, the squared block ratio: 1.01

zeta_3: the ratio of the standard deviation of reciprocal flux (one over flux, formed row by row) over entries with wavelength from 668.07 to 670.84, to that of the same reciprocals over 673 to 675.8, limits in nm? 1.2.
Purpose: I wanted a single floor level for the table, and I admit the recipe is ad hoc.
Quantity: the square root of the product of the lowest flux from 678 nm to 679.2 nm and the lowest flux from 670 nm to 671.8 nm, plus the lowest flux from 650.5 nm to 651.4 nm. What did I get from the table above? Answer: 12.6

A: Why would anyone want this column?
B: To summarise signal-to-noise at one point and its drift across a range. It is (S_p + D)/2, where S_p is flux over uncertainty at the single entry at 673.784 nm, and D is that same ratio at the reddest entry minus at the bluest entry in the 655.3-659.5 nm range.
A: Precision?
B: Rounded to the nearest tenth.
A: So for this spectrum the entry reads 7.6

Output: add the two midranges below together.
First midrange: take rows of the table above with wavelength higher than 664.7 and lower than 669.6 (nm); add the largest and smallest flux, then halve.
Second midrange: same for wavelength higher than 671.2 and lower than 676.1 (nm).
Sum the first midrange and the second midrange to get 14.2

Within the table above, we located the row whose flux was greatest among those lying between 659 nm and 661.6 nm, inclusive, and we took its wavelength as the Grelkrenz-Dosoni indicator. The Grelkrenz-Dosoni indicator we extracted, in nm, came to 660.572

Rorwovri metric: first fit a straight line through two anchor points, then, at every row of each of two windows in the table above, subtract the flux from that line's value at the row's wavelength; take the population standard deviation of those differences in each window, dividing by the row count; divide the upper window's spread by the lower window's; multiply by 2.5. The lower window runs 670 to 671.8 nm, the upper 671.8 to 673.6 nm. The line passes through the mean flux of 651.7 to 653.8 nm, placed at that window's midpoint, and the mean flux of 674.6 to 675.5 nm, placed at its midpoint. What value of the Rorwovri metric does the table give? 1.9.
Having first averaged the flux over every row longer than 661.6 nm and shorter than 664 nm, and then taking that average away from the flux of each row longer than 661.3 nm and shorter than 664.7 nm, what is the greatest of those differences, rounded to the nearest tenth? 0.6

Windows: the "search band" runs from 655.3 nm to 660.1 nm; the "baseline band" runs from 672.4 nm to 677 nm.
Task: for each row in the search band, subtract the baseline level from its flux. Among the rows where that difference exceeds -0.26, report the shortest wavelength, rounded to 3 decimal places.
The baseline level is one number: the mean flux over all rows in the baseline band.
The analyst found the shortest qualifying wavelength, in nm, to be 656.327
